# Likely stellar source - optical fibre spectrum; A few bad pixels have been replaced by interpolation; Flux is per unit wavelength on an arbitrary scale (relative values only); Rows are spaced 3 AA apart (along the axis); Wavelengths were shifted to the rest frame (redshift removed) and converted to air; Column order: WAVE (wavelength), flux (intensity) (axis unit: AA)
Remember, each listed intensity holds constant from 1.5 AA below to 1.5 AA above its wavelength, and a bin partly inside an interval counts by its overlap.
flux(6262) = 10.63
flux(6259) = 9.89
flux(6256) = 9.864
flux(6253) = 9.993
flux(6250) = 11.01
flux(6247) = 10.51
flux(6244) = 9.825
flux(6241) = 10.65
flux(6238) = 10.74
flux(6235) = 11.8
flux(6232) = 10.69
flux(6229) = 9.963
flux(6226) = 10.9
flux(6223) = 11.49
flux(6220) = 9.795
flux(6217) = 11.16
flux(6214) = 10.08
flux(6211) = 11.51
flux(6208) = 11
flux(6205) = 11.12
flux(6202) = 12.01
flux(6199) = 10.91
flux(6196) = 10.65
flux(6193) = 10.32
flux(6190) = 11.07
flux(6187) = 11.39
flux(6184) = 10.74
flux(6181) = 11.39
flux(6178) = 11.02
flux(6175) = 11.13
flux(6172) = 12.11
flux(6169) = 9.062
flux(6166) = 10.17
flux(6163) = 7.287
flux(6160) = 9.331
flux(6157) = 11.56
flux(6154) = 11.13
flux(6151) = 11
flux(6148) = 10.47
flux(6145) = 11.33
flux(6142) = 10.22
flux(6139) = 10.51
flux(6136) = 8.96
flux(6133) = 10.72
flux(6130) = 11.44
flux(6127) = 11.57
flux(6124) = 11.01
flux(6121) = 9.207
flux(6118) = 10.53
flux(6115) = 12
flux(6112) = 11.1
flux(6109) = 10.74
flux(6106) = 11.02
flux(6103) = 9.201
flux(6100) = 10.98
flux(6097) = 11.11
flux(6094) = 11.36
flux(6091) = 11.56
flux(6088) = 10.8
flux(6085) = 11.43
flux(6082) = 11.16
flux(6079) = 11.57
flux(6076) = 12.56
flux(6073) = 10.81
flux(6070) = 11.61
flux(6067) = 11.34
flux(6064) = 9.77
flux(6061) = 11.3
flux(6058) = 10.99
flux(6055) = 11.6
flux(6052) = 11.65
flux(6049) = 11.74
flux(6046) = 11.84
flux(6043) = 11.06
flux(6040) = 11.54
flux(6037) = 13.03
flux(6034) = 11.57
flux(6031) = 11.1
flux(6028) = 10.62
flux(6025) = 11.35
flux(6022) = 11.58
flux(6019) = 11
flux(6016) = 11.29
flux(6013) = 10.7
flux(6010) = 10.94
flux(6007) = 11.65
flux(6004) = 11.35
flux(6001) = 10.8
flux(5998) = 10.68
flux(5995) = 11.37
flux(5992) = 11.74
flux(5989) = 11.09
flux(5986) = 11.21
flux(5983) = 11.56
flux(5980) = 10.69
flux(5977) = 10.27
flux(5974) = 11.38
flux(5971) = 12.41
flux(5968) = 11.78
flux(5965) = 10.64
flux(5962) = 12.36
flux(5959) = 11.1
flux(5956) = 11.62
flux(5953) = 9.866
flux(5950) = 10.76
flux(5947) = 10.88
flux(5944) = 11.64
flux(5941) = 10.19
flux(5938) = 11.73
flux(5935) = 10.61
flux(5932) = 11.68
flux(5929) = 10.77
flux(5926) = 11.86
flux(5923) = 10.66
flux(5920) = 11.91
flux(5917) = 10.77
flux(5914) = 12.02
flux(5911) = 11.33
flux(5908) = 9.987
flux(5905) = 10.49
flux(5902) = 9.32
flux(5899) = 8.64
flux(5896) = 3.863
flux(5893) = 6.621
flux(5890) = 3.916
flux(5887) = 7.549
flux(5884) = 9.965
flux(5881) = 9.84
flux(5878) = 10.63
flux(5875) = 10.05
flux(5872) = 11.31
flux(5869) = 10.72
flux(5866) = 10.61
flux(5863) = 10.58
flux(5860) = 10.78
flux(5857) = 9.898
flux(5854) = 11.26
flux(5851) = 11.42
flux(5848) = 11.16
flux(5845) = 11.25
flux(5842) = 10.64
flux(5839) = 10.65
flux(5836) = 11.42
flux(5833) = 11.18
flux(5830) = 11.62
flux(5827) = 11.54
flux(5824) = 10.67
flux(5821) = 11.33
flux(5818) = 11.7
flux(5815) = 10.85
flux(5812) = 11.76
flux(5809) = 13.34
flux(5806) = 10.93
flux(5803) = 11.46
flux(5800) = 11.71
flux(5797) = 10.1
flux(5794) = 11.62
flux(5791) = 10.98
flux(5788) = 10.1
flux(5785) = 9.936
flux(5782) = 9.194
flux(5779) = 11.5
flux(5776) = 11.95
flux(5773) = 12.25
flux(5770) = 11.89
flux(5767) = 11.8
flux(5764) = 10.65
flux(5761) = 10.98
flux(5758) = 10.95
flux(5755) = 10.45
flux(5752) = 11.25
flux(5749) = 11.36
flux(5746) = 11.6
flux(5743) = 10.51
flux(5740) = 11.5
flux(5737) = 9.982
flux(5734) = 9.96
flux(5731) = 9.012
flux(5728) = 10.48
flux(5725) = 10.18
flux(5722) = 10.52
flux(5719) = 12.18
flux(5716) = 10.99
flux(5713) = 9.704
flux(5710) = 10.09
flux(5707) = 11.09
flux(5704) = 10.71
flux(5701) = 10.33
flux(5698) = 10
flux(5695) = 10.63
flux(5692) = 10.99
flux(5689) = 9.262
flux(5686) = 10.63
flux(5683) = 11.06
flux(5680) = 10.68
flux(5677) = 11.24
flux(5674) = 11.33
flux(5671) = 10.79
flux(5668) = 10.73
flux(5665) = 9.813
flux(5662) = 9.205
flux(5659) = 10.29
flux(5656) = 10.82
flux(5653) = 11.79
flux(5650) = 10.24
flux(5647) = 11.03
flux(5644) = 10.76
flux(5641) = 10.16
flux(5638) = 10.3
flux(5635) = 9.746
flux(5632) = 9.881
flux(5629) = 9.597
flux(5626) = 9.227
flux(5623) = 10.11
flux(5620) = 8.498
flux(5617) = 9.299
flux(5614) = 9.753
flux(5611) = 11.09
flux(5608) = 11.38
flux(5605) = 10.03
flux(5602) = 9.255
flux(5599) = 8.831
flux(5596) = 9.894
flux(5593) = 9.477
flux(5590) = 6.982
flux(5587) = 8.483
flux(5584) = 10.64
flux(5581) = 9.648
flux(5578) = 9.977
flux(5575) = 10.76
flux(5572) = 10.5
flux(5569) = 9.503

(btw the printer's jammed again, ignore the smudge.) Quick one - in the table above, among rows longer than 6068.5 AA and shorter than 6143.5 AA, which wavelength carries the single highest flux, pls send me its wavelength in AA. 6076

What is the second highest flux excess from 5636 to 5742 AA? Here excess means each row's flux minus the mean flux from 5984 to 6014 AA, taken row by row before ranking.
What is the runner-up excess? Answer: 0.6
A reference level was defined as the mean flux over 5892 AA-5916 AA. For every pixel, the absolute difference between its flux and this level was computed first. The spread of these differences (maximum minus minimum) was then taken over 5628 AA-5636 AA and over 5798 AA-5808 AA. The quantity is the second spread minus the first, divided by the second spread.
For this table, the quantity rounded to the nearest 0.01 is 0.64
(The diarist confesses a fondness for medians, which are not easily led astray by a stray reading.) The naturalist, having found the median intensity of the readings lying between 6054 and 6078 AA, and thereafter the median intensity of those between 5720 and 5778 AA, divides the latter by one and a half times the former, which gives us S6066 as 0.64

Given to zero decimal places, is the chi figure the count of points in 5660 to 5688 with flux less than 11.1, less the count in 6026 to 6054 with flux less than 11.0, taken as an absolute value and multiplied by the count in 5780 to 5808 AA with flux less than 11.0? 36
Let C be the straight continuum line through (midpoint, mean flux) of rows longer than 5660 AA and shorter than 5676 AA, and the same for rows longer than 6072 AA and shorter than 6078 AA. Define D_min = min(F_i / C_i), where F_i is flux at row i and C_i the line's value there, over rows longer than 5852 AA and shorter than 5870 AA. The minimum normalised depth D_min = 0.90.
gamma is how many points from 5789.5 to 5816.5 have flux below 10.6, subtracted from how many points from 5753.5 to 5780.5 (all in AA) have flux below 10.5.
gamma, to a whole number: 0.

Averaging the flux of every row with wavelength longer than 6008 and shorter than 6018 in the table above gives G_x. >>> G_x 11.0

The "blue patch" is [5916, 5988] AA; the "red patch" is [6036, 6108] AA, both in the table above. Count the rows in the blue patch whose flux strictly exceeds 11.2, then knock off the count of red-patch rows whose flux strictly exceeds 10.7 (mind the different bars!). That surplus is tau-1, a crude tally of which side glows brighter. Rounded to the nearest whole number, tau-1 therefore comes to -10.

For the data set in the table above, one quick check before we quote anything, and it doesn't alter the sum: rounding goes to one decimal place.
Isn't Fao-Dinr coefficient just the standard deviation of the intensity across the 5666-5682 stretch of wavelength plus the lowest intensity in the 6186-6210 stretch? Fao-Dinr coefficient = 10.6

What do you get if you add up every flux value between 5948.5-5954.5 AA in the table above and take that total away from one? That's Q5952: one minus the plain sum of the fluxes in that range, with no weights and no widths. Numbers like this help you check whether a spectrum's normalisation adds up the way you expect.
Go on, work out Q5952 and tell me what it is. -19.6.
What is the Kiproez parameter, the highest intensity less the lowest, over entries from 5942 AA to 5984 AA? 2.54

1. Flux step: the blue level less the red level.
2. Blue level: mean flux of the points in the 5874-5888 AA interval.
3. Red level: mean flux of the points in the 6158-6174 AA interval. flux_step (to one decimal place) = 0.0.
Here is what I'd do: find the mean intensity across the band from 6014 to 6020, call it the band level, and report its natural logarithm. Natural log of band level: 2.41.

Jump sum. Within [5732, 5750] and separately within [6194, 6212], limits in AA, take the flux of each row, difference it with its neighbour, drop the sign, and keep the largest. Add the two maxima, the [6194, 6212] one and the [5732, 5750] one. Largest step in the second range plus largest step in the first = 2.6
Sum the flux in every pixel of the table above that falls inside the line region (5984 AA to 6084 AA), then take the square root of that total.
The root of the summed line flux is 19.3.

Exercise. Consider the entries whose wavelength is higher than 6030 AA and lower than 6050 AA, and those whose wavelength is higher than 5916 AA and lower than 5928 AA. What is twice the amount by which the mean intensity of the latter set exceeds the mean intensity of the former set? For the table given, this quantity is -0.8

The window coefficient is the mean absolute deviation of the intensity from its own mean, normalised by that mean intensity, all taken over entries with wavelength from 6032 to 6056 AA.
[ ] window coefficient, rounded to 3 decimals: 0.029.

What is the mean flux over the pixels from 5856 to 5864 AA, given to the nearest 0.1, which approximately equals 10.4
